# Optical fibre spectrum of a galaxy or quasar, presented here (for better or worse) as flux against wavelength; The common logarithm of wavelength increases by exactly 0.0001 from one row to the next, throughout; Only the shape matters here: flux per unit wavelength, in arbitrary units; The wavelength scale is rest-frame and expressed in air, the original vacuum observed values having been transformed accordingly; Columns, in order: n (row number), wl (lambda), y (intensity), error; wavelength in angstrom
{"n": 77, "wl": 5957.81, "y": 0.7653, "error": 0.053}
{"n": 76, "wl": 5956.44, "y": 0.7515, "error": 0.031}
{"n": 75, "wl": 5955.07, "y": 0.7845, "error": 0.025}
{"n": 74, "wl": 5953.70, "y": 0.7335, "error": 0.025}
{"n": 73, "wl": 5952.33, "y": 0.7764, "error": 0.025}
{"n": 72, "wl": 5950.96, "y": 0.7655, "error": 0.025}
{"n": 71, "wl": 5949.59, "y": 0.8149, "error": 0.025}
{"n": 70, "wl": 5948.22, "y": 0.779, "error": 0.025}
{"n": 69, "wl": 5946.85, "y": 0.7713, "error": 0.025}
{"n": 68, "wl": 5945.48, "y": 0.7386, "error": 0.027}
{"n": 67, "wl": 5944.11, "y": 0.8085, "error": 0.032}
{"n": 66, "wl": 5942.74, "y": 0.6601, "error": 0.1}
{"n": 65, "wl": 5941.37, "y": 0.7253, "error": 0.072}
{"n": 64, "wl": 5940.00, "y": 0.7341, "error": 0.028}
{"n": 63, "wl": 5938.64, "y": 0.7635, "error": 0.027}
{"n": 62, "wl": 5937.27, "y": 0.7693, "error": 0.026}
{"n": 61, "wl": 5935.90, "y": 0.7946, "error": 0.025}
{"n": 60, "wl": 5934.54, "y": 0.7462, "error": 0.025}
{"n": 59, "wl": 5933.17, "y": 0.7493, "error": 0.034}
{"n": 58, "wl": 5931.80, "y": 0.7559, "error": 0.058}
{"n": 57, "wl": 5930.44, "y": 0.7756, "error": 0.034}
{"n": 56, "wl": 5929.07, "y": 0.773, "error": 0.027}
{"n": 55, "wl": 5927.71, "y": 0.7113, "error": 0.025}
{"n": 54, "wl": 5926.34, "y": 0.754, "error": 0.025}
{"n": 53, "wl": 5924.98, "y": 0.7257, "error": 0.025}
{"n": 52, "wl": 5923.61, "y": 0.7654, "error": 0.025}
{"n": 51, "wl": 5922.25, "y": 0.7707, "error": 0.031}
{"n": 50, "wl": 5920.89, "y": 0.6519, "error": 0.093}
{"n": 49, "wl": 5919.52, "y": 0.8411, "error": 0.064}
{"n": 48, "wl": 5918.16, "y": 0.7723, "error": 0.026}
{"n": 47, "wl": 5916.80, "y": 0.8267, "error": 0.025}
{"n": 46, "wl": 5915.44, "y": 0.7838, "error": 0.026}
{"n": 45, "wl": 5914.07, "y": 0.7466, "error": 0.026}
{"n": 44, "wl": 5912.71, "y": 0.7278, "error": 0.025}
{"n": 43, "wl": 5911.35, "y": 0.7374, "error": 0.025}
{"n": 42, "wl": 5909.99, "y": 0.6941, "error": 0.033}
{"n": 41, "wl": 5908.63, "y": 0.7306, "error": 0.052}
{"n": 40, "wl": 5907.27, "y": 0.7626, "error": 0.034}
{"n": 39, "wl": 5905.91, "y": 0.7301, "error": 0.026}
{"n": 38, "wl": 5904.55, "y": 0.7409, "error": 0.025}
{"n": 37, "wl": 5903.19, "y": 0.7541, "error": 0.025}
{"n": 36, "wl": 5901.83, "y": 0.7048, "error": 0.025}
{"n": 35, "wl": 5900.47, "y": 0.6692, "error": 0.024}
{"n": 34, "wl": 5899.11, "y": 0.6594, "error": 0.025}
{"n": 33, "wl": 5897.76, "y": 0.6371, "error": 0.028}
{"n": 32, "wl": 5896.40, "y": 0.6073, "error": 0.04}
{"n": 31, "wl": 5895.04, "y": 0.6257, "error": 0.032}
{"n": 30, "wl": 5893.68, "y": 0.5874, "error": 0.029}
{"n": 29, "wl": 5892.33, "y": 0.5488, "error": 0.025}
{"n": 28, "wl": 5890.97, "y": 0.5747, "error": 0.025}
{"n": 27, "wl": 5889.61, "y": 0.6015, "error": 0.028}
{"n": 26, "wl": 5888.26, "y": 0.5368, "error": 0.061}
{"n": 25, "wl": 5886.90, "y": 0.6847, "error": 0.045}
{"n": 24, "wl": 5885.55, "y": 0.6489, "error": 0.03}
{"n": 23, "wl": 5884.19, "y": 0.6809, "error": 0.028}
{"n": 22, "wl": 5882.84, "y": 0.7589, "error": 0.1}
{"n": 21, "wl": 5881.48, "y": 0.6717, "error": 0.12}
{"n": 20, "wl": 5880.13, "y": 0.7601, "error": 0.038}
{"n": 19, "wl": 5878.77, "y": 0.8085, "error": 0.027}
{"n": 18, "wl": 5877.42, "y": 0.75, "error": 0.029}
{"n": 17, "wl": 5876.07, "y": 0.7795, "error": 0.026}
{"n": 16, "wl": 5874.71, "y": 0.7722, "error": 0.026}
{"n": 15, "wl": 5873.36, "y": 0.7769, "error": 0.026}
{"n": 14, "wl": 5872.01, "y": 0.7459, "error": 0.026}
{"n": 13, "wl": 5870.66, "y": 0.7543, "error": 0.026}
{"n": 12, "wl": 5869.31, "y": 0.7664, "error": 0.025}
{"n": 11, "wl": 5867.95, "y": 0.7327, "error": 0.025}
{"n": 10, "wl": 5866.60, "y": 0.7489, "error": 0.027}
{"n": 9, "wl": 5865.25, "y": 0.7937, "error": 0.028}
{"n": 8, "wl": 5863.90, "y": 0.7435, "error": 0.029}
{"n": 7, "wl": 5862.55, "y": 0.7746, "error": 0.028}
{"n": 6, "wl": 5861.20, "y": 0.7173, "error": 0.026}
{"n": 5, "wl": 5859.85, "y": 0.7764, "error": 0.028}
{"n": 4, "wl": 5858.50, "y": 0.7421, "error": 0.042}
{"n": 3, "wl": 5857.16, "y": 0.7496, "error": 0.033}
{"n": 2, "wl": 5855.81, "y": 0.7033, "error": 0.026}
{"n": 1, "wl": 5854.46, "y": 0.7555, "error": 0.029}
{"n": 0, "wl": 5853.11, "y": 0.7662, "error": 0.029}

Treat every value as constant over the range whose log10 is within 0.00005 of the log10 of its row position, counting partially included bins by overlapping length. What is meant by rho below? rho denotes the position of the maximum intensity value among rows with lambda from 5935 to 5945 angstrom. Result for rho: 5944.11 angstrom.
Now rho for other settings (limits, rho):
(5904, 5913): 5907.27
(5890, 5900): 5899.11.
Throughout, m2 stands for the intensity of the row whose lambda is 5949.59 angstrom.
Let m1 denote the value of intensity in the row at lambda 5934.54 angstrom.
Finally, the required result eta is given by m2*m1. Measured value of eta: 0.61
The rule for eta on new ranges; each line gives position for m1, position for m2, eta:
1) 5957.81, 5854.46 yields 0.58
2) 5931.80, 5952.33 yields 0.59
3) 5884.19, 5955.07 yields 0.53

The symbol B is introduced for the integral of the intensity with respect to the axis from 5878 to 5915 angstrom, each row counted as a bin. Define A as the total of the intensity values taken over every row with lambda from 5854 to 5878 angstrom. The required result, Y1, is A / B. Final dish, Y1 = 0.54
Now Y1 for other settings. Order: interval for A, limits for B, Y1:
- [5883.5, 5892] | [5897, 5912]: 0.35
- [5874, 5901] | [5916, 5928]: 1.47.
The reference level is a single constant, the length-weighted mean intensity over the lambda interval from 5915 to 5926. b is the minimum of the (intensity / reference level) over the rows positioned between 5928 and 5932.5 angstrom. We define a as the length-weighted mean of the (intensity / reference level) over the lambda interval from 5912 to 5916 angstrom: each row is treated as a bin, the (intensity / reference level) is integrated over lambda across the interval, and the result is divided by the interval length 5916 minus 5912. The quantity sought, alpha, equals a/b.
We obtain 0.99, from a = 0.98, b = 0.99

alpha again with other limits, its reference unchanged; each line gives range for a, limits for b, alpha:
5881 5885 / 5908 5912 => 1.01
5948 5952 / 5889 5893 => 1.43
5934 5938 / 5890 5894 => 1.40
